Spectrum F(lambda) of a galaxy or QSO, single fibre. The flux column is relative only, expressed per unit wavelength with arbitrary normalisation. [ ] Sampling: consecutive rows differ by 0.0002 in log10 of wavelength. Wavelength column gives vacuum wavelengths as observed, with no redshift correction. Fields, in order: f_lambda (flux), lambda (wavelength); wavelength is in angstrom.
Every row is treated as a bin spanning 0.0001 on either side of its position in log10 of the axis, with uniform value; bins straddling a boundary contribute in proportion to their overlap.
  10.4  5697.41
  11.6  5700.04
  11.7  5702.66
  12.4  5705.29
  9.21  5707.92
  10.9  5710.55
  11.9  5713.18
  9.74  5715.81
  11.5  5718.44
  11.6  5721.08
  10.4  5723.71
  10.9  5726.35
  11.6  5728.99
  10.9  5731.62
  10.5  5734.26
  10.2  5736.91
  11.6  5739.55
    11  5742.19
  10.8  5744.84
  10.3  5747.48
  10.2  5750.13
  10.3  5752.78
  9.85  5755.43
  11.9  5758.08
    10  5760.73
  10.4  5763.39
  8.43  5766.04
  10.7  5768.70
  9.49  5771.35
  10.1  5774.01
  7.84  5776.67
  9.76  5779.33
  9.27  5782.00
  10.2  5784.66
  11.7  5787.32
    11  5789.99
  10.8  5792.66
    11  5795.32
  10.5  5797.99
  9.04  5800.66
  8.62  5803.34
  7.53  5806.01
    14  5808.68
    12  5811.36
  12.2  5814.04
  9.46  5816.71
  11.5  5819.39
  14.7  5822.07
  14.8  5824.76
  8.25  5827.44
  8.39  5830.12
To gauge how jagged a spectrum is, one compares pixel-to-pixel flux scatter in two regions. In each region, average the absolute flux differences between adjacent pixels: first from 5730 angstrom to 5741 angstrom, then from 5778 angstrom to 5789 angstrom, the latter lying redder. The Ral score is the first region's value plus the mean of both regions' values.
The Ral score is 1.5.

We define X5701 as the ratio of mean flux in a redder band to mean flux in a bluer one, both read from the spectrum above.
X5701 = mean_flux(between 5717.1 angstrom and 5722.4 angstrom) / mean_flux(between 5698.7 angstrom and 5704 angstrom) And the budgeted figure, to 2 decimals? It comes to 0.99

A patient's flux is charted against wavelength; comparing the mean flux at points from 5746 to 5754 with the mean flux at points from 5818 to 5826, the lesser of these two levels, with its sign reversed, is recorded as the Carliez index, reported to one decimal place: -10.3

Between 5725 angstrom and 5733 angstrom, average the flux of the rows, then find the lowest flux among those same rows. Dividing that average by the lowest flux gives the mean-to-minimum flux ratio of 1.02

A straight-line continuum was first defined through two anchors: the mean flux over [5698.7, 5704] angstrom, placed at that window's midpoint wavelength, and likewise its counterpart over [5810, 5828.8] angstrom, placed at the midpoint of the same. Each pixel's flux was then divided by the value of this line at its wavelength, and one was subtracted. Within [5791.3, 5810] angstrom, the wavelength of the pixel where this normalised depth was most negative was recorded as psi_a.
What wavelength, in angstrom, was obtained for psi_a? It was 5806.01 angstrom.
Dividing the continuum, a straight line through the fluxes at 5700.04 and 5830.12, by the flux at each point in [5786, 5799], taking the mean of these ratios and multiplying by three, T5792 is 2.54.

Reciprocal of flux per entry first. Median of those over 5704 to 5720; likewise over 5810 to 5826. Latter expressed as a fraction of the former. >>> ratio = 0.93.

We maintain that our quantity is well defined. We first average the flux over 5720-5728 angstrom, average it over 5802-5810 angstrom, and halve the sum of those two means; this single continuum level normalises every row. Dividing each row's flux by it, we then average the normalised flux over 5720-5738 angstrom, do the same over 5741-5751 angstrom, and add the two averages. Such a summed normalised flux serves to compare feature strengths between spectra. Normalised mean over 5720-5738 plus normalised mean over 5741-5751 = 2.04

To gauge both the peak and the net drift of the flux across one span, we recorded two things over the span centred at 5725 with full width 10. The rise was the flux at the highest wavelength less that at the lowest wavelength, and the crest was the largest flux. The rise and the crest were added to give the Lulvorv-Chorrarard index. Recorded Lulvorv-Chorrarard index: 11.60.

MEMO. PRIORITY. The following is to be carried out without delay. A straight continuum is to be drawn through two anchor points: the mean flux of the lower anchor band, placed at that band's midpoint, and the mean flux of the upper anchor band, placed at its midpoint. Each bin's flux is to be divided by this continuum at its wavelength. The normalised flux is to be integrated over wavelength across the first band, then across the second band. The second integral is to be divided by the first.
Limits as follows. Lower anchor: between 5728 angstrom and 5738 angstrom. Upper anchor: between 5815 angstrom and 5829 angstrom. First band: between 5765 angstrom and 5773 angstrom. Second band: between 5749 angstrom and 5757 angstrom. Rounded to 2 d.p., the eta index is 1.07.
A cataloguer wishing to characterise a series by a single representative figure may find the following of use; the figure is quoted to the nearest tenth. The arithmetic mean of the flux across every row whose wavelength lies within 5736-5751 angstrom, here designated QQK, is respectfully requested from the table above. 10.7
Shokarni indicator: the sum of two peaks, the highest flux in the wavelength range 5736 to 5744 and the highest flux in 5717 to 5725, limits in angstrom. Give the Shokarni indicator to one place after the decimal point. 23.2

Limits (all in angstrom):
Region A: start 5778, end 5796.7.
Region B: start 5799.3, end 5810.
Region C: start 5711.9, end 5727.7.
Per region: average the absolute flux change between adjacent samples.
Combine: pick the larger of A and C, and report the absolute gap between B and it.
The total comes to 1.5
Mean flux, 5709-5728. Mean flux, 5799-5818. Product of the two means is 114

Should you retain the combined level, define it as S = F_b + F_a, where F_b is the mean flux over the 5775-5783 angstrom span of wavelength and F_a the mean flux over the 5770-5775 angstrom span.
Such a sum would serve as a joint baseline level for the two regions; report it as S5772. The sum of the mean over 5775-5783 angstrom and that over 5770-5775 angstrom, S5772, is 18.8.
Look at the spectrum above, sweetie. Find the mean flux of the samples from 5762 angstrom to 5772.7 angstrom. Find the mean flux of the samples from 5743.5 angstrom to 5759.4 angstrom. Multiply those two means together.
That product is 103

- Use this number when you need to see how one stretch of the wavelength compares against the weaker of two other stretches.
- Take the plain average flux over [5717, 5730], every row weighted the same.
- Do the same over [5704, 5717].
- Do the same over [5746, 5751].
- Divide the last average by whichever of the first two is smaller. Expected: 0.95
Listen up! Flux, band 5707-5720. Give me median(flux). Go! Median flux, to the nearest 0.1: 10.9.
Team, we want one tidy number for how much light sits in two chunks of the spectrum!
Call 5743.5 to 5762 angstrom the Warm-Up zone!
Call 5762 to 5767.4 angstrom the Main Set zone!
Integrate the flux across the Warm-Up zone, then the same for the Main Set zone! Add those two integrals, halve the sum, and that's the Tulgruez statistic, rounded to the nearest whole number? 122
